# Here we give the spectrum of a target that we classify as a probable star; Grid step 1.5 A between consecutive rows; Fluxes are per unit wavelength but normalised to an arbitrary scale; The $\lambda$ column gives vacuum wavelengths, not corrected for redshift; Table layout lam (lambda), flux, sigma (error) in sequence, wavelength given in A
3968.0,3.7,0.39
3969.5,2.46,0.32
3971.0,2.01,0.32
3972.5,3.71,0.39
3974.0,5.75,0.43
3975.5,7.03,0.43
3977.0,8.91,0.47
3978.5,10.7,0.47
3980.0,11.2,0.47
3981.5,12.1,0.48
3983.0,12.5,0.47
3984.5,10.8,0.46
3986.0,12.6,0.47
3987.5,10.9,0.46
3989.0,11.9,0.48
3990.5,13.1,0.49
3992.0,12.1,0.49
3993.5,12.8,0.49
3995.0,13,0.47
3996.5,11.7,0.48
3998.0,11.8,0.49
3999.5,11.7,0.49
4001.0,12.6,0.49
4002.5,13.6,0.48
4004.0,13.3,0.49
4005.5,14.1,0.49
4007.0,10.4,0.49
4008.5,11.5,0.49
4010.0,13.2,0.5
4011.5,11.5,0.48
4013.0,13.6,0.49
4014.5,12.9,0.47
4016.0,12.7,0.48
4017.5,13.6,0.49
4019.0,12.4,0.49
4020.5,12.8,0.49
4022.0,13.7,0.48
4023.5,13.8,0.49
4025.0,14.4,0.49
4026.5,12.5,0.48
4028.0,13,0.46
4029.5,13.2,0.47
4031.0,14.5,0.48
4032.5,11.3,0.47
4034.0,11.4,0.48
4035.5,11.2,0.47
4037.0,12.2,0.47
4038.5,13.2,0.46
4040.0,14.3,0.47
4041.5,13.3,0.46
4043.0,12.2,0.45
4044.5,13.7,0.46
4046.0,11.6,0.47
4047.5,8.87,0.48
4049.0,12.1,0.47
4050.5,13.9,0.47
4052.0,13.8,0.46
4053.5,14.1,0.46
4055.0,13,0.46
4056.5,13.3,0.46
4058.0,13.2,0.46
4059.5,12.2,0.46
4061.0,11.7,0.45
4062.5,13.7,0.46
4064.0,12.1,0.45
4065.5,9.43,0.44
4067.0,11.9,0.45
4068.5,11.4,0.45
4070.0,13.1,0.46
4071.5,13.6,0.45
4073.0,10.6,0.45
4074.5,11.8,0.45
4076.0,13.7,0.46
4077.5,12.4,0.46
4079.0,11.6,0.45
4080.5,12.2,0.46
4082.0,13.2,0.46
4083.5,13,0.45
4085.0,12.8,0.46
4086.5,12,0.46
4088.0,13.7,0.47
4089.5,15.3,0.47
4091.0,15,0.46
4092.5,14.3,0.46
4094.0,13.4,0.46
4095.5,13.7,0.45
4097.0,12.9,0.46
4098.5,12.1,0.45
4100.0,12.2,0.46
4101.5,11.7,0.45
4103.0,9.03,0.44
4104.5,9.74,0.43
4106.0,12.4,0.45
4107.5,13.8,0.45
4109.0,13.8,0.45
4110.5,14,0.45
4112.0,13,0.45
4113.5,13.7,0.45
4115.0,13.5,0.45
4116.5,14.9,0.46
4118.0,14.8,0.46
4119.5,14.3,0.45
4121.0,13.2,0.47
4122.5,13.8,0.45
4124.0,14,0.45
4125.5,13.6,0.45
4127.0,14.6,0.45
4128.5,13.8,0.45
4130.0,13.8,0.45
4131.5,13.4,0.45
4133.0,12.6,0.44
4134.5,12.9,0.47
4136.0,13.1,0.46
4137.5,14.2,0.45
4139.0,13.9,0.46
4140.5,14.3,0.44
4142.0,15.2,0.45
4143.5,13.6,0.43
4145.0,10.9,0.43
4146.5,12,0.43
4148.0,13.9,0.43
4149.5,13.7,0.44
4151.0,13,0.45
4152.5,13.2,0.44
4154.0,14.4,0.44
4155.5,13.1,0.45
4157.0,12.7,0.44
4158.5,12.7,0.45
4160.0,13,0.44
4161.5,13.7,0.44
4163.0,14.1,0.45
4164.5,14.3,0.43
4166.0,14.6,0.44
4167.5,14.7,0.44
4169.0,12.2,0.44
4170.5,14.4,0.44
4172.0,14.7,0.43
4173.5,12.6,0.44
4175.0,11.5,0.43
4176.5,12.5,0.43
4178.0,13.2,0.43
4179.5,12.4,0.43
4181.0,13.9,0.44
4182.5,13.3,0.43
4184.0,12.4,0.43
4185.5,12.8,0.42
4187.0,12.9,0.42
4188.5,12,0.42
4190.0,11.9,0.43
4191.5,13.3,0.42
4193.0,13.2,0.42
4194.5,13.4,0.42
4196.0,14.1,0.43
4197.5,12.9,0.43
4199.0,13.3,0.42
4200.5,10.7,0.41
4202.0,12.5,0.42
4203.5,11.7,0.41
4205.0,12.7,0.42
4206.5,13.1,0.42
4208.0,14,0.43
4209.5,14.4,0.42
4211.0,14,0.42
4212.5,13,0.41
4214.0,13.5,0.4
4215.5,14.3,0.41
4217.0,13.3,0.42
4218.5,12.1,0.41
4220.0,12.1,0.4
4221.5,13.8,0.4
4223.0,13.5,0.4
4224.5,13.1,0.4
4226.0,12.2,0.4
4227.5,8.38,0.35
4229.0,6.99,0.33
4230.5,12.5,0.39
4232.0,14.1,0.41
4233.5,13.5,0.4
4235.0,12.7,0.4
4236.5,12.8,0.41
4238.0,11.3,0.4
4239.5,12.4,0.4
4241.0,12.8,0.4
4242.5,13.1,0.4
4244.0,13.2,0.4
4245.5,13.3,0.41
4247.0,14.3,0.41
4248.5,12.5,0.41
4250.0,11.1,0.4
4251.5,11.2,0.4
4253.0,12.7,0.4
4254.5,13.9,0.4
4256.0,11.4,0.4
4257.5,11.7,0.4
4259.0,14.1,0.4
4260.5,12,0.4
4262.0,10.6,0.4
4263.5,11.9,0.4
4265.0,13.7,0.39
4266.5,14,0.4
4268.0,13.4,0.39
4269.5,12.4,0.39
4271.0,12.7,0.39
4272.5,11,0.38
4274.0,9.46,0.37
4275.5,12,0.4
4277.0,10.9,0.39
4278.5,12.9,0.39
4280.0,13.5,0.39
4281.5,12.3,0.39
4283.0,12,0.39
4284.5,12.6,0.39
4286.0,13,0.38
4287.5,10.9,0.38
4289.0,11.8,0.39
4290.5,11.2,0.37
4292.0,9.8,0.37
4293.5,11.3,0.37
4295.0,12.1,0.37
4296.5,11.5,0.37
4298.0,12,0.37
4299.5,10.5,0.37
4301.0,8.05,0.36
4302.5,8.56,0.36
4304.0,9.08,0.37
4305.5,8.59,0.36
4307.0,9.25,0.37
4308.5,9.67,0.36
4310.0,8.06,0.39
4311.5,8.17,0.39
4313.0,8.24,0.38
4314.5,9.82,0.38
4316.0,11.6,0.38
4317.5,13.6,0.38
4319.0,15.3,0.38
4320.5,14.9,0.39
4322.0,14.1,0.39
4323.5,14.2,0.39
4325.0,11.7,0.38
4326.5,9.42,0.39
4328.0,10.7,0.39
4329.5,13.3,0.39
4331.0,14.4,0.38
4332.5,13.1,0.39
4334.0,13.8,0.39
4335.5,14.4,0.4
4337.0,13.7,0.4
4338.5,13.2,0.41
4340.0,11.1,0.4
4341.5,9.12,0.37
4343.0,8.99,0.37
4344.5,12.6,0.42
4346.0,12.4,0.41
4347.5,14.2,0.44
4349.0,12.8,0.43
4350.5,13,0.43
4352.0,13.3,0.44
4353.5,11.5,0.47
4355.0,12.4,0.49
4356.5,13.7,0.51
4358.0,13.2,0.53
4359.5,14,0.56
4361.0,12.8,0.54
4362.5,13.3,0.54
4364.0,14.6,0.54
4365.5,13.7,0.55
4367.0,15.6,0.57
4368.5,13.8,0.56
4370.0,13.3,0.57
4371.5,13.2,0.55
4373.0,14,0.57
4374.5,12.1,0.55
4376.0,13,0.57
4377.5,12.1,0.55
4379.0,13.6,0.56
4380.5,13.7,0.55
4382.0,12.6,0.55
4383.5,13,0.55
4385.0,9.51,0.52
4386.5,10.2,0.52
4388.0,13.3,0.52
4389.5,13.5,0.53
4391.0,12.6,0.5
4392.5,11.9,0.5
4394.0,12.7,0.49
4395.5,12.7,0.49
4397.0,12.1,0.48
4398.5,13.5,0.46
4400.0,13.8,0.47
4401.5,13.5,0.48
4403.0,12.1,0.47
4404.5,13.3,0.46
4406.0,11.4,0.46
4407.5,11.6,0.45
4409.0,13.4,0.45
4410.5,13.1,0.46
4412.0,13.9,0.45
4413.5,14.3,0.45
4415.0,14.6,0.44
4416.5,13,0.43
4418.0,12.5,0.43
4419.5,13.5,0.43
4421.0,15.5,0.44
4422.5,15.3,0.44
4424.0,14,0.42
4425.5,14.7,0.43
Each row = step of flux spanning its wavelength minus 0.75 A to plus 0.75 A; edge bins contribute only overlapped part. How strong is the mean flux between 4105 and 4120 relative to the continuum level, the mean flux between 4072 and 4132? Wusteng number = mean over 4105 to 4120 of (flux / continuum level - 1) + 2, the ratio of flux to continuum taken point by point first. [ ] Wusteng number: 2.05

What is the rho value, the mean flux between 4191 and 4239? 12.70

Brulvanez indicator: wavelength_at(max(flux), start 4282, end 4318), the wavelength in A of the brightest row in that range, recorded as 4317.5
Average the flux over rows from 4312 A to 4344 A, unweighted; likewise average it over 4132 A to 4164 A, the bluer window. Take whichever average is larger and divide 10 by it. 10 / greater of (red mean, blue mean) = 0.75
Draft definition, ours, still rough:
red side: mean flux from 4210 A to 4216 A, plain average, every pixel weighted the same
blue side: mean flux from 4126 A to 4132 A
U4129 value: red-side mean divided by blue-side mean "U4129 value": 0.99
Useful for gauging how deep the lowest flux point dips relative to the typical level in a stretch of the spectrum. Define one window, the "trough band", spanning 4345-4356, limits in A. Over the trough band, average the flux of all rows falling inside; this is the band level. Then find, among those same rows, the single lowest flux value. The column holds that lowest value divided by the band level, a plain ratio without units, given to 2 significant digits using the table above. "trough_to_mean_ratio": 0.90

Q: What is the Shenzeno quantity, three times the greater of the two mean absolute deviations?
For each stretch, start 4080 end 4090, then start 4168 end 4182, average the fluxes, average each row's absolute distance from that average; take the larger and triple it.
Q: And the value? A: 2.7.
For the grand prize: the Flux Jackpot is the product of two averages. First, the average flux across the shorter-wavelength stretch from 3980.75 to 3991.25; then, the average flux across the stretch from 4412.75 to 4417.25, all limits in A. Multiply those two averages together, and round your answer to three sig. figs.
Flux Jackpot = 167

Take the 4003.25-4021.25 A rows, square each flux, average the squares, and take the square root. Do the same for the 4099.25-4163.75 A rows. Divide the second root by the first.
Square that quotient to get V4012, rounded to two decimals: 1.10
